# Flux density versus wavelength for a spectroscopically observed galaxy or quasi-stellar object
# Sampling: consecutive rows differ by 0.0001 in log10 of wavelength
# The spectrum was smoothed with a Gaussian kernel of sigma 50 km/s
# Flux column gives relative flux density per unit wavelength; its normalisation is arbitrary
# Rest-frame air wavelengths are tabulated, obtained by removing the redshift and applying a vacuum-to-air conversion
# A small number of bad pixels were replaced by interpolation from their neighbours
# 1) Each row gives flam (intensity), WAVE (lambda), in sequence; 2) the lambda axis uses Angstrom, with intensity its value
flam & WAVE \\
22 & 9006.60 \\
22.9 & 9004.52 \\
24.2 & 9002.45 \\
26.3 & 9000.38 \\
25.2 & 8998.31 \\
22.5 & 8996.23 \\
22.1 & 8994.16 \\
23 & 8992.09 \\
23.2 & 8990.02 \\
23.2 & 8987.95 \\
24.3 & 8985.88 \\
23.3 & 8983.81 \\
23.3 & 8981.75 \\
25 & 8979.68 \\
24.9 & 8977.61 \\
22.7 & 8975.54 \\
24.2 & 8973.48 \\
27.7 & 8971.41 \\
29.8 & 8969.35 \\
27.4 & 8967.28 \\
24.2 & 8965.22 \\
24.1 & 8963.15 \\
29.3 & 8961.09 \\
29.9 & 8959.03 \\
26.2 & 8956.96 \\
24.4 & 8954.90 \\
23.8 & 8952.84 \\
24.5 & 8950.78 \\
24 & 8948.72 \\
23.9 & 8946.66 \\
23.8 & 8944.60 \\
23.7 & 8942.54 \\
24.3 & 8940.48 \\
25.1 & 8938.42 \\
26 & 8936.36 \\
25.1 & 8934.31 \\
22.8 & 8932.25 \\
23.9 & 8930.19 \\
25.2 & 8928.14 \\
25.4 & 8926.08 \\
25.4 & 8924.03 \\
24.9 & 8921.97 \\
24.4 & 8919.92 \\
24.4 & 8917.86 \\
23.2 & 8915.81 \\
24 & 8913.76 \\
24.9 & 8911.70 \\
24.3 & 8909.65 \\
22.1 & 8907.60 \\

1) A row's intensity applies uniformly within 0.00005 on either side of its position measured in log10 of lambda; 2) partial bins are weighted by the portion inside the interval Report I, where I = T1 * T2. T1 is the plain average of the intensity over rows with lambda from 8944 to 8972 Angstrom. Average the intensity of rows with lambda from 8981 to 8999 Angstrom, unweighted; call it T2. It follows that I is 605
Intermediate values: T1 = 25.9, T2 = 23.3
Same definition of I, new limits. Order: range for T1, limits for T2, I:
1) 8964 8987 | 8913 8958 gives 616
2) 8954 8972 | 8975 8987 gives 646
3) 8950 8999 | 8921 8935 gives 615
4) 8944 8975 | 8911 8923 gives 627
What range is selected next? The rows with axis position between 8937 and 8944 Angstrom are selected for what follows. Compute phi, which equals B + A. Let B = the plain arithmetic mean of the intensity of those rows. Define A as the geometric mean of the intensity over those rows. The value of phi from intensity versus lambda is 48.7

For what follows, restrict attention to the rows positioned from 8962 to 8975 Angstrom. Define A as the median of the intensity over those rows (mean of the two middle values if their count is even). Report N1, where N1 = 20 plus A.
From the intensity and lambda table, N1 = 45.8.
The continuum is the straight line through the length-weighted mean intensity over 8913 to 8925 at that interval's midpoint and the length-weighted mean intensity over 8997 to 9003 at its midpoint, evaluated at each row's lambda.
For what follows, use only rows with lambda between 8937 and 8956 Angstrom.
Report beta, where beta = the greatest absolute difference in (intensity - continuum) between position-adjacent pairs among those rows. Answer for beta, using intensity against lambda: 0.8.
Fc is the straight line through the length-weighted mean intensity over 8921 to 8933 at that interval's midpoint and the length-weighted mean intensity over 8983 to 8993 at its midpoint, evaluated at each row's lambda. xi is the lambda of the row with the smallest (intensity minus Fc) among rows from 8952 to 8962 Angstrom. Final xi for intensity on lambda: 8952.84 Angstrom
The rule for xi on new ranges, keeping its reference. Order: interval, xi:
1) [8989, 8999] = 8994.16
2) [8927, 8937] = 8932.25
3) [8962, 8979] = 8975.54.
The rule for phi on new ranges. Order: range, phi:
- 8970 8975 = 51.8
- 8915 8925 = 48.9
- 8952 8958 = 49.6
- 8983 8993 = 46.8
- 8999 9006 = 48.9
